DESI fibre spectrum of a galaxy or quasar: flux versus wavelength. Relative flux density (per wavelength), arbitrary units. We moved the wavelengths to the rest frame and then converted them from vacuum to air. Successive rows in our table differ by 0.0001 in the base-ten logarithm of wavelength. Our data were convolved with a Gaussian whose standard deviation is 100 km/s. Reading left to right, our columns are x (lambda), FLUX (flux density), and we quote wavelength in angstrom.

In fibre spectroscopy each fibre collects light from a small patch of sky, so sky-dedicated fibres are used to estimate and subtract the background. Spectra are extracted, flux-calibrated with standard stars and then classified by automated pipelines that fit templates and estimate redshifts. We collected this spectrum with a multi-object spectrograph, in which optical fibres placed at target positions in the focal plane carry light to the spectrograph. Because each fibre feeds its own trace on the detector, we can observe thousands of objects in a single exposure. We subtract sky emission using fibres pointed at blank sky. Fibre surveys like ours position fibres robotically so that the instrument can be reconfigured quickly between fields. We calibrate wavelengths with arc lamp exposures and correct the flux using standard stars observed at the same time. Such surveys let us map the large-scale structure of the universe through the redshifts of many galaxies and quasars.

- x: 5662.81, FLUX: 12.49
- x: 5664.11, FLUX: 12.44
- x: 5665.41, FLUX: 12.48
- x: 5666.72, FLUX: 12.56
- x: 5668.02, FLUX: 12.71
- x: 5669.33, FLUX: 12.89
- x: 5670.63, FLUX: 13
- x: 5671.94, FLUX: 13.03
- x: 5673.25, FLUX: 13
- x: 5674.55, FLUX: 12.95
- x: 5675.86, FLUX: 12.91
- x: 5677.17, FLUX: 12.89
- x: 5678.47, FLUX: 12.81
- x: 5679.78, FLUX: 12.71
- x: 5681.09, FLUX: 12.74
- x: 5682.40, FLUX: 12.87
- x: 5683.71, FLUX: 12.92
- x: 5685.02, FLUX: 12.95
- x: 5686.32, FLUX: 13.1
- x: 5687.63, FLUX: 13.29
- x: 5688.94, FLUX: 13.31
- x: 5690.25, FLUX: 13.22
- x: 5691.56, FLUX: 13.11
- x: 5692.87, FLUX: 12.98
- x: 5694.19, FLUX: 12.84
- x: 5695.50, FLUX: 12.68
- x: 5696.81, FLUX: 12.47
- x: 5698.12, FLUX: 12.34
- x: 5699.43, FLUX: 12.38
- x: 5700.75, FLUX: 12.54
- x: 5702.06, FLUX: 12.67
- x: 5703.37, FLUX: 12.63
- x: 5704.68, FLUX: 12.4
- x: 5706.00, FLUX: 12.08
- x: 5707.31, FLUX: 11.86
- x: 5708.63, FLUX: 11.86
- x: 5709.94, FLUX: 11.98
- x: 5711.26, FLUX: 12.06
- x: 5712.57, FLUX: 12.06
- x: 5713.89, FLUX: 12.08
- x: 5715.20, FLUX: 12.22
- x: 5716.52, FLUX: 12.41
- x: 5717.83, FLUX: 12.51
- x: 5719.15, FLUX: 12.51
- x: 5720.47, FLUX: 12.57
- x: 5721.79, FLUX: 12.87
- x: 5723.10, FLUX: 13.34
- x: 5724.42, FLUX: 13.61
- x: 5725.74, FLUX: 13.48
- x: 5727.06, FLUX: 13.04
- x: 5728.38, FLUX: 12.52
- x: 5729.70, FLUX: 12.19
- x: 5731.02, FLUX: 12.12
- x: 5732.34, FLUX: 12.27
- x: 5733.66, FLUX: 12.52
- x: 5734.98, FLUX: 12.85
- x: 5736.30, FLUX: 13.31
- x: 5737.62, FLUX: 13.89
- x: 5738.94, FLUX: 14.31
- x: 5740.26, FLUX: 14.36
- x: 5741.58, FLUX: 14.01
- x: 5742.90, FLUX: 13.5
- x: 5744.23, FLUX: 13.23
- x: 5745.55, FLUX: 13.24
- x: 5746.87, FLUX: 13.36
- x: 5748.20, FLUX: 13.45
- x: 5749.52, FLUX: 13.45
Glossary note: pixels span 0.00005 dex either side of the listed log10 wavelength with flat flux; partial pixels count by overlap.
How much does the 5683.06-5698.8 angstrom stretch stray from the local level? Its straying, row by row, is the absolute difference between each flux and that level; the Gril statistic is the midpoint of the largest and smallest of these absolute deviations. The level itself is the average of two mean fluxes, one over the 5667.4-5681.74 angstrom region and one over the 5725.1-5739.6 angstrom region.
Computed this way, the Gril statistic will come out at 0.29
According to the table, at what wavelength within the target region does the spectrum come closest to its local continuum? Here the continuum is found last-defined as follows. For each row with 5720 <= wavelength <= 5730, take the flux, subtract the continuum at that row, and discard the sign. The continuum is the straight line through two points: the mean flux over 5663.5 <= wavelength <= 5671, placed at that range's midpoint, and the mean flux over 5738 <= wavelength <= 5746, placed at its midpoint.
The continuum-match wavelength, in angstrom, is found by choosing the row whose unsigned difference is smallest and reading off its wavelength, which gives 5725.74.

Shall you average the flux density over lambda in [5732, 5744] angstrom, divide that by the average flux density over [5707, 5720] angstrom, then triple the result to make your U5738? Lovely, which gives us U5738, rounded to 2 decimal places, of 3.32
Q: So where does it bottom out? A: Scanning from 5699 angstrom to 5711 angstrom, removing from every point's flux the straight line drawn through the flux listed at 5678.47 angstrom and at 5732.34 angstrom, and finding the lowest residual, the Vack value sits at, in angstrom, 5707.31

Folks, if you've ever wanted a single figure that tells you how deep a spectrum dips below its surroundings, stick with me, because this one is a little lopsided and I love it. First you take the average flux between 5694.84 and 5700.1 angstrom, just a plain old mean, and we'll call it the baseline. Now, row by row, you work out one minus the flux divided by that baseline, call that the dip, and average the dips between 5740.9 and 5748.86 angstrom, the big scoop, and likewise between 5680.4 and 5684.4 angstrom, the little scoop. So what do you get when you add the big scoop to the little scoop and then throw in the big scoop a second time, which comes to -0.19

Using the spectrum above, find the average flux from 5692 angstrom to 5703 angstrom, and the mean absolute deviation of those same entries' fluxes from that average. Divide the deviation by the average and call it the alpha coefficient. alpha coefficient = 0.014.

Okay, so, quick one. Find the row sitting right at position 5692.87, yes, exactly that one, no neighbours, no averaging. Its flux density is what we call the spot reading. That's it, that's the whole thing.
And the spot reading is 12.98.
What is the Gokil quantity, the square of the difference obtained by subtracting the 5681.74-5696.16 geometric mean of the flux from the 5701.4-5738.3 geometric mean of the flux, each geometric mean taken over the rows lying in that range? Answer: 0.22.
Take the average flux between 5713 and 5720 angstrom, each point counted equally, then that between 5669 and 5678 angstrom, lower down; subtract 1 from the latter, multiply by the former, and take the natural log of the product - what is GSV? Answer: 4.994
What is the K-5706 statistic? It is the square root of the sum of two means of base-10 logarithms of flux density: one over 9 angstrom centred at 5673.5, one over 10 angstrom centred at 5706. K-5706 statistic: 1.48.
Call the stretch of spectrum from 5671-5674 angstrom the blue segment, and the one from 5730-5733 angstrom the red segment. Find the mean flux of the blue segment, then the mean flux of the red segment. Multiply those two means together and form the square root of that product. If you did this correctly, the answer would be 12.6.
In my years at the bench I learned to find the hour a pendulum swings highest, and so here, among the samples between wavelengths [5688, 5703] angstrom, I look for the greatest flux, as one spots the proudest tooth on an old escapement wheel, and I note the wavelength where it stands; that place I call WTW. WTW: 5688.94 angstrom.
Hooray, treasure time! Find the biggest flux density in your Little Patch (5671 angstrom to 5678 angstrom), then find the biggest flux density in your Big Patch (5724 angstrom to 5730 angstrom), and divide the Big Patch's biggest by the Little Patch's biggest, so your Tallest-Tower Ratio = 1.04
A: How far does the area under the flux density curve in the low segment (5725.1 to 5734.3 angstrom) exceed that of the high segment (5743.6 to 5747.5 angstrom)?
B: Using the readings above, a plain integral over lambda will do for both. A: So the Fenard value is 64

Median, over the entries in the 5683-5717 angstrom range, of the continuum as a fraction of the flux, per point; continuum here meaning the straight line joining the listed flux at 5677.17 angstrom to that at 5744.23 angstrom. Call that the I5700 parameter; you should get 1.04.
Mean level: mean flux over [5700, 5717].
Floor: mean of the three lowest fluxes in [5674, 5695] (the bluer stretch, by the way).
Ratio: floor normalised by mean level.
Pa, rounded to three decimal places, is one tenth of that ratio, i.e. 0.104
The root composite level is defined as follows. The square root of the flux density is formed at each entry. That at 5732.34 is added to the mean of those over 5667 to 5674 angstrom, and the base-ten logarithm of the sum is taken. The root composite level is 0.851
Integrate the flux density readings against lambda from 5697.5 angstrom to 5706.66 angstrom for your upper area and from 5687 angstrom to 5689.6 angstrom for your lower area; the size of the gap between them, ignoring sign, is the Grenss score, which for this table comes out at 79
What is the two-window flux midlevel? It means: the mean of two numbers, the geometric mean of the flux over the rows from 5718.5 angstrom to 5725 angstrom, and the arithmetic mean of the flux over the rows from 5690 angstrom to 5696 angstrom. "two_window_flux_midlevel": 13.0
